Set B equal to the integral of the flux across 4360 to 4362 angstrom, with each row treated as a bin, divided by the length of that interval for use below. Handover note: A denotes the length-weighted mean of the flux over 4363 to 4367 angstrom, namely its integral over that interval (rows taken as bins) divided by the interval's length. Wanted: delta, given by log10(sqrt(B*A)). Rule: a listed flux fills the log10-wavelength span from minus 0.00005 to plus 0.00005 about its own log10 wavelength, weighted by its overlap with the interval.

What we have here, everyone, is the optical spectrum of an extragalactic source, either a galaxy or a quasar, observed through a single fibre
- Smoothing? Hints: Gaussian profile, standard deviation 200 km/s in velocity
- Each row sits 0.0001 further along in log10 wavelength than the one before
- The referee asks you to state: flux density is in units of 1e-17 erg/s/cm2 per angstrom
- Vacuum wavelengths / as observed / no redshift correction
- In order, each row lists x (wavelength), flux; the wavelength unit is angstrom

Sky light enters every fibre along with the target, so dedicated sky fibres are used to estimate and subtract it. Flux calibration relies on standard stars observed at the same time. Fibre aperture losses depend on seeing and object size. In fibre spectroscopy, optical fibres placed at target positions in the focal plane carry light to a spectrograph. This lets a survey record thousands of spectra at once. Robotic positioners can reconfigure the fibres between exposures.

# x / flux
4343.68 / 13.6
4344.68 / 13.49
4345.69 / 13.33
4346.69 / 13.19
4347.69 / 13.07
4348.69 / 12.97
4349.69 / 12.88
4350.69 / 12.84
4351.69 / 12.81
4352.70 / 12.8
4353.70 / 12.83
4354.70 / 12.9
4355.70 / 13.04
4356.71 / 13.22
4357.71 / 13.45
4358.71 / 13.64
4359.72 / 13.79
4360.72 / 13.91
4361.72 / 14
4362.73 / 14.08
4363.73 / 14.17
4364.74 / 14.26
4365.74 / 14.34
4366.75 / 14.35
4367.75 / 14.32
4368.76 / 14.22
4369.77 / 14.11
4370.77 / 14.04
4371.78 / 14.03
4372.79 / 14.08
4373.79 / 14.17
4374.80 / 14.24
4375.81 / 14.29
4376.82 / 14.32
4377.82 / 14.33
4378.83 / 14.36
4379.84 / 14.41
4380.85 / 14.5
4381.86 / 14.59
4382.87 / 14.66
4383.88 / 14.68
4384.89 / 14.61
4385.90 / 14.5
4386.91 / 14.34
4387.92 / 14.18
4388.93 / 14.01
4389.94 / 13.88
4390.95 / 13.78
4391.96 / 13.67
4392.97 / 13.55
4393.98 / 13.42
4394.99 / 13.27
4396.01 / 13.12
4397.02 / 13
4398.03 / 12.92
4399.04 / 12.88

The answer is 1.150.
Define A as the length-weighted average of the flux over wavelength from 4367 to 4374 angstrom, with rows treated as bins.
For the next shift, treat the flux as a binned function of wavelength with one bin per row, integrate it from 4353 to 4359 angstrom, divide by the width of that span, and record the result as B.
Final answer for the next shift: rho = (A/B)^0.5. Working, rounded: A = 14.2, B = 13.2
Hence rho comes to 1.04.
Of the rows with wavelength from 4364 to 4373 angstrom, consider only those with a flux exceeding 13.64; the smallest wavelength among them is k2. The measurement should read 4364.74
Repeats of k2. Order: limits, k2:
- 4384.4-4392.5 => 4384.89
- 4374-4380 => 4374.80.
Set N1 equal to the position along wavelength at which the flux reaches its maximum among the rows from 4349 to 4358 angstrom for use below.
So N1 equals 4357.71 angstrom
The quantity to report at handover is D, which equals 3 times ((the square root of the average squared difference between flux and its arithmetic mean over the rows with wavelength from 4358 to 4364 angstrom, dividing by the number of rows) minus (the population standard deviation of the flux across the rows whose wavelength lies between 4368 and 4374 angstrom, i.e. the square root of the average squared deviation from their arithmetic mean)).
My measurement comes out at 0.3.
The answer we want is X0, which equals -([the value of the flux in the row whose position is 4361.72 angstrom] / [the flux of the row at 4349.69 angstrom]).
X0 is -1.09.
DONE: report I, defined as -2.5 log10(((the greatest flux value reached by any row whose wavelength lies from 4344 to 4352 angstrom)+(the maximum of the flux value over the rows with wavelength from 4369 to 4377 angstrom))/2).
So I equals -2.858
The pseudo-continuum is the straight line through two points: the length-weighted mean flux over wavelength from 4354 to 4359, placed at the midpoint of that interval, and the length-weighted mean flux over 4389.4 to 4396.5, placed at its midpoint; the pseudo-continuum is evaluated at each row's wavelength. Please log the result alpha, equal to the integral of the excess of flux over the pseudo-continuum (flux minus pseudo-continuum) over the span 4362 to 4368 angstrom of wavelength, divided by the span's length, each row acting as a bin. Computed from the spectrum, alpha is 0.9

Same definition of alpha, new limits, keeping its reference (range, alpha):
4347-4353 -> -0.3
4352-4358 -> -0.2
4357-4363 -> 0.5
